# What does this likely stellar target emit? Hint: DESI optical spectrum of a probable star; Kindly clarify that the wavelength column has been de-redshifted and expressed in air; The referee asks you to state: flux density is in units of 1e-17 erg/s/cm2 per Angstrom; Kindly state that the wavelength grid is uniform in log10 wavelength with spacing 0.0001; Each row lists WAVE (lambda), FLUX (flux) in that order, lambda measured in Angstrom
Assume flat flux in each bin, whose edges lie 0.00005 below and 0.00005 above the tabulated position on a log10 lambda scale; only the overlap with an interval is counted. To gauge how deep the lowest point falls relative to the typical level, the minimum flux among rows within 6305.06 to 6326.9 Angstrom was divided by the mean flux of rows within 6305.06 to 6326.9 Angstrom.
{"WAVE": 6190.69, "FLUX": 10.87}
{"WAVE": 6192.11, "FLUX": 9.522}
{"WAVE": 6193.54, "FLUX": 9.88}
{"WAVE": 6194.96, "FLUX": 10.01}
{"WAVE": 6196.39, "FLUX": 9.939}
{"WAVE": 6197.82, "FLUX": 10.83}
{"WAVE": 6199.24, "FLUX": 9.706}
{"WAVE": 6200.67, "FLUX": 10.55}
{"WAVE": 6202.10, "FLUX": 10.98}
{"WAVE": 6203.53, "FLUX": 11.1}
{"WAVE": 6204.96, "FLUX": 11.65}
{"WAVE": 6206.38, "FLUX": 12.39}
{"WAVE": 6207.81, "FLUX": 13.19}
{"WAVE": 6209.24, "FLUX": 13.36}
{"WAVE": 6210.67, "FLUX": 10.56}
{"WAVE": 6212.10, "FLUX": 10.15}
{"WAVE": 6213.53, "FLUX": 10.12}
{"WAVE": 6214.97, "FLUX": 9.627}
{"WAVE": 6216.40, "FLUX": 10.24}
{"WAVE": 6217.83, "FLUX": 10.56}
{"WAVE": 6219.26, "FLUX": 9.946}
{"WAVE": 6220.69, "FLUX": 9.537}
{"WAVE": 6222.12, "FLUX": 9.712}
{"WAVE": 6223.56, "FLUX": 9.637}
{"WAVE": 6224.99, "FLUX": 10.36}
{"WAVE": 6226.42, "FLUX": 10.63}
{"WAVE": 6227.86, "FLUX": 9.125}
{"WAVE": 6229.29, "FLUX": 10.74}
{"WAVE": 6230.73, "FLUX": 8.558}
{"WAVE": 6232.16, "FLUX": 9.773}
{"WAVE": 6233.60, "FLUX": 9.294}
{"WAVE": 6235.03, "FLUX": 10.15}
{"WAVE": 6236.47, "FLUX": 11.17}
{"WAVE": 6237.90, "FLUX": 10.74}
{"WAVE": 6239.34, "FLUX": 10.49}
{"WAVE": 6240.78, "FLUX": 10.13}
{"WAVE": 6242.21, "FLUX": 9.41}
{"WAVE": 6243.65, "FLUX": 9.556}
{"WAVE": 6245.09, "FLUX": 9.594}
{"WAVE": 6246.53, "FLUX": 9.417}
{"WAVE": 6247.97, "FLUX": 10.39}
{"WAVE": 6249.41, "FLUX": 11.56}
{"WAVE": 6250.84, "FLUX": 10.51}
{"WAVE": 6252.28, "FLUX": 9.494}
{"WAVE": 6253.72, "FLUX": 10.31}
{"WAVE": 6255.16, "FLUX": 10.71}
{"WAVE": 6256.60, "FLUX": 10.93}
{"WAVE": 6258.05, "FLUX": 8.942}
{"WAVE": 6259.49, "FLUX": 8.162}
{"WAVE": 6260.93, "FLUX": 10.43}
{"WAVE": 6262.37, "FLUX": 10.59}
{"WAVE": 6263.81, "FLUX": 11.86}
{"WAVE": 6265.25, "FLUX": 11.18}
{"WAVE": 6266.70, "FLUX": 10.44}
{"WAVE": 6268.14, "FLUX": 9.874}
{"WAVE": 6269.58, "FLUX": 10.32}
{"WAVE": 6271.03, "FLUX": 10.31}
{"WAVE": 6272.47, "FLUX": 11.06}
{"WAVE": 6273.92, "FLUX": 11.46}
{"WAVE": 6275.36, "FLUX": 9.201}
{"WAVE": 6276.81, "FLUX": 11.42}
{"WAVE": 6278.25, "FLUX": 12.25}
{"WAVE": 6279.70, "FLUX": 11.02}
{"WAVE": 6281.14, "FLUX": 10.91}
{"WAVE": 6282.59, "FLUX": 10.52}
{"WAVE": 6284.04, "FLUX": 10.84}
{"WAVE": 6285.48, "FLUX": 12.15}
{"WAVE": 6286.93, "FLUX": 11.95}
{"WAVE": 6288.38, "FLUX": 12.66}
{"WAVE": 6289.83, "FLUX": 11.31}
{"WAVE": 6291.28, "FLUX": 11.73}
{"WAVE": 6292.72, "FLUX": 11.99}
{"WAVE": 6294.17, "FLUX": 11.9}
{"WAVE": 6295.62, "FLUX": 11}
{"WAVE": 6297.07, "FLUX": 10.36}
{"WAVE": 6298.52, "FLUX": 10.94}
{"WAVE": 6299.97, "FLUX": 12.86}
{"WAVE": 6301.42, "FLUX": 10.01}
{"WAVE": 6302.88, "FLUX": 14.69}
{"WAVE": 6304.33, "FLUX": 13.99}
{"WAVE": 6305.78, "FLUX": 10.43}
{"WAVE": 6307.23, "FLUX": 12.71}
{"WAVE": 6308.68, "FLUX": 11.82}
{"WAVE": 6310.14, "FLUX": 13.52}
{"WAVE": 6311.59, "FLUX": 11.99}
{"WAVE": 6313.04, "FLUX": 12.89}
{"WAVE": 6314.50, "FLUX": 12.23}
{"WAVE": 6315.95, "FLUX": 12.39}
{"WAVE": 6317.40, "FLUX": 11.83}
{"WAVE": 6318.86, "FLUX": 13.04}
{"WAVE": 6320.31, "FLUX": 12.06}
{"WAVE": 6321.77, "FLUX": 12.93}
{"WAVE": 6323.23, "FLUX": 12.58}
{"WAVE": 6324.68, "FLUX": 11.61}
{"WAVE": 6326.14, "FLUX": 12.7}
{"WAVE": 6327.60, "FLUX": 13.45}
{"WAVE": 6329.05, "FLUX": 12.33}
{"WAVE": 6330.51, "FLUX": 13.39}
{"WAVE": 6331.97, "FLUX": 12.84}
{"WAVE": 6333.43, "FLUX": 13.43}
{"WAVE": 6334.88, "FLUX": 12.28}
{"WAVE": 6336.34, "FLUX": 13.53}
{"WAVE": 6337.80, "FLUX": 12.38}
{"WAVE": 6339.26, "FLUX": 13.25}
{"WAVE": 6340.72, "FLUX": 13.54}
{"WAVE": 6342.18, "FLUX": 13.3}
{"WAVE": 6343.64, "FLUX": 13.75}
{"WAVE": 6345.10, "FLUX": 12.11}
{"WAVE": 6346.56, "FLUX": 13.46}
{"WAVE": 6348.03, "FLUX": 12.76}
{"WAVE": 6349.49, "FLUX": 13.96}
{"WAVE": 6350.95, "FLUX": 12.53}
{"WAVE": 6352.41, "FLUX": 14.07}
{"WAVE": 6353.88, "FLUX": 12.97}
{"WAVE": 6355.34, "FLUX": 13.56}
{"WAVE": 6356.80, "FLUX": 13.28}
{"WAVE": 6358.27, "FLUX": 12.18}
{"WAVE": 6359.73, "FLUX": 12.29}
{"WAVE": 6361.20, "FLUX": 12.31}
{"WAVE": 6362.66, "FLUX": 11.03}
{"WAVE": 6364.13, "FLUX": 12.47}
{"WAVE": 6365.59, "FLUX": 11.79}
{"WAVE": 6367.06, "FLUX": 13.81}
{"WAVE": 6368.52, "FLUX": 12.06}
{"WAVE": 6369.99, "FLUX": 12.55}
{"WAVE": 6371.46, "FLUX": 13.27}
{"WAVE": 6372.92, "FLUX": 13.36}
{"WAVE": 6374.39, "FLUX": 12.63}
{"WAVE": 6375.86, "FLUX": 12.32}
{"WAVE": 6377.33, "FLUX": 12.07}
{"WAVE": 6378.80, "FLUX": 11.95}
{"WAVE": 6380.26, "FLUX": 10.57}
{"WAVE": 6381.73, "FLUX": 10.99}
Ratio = 0.85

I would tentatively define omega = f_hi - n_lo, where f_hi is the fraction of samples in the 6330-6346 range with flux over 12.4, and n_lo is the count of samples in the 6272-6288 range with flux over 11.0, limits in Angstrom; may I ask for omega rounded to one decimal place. -6.3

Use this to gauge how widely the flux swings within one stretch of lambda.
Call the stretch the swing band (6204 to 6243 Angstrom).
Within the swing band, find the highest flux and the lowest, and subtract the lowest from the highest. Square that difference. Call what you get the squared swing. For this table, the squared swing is 23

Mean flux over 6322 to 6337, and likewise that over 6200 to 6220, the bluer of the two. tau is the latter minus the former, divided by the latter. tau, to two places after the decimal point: -0.16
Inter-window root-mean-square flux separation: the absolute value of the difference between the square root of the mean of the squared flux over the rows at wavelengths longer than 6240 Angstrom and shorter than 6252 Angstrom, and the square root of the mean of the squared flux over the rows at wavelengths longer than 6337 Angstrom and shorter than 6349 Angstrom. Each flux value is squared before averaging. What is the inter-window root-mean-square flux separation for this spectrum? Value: 3.0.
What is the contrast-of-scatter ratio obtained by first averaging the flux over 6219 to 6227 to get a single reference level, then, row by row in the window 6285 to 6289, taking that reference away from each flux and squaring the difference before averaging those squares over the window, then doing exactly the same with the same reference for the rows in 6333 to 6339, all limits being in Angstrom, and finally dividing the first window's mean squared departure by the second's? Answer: 0.59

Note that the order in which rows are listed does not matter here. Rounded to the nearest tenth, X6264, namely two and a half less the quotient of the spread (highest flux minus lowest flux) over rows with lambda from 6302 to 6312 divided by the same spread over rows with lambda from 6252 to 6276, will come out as 1.3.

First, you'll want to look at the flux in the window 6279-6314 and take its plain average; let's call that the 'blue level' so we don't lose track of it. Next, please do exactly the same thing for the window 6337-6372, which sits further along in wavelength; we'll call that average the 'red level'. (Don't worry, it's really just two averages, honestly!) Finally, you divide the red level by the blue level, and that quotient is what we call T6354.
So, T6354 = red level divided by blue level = 1.09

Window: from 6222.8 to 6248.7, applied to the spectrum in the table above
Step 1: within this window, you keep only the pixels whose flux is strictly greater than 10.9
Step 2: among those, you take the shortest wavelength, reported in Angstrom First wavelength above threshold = 6236.47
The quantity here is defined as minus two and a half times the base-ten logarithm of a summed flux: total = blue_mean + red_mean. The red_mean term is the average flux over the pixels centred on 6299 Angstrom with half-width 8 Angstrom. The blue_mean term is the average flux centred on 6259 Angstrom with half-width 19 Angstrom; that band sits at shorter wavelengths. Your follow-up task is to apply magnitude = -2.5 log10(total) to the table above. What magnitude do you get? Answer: -3.36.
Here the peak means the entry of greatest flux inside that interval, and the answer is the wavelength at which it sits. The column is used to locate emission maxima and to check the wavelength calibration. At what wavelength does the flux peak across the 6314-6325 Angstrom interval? 6318.86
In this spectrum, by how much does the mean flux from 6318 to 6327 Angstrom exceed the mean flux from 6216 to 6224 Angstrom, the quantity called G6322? 2.5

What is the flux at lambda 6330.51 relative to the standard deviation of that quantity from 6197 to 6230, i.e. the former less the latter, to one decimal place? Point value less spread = 12.3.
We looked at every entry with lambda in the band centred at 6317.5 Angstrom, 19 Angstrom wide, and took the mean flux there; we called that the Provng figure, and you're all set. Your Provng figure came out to 12.4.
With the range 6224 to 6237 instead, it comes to 10.0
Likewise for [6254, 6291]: 10.8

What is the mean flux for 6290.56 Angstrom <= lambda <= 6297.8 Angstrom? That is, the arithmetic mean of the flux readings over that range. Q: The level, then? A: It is 11.4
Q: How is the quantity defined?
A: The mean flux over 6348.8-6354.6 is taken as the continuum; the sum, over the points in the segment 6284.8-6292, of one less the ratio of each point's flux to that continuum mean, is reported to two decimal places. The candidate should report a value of 0.53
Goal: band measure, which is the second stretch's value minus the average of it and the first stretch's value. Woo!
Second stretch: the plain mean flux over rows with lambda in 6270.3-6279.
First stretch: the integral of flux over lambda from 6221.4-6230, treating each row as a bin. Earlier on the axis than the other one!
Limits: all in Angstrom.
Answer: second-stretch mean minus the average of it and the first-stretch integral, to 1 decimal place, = -37.7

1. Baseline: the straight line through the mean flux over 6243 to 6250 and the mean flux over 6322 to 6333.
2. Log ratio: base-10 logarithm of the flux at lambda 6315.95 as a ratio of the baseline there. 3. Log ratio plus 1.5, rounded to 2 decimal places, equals 1.50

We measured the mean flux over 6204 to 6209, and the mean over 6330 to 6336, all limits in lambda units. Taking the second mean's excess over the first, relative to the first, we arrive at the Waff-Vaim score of 0.05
